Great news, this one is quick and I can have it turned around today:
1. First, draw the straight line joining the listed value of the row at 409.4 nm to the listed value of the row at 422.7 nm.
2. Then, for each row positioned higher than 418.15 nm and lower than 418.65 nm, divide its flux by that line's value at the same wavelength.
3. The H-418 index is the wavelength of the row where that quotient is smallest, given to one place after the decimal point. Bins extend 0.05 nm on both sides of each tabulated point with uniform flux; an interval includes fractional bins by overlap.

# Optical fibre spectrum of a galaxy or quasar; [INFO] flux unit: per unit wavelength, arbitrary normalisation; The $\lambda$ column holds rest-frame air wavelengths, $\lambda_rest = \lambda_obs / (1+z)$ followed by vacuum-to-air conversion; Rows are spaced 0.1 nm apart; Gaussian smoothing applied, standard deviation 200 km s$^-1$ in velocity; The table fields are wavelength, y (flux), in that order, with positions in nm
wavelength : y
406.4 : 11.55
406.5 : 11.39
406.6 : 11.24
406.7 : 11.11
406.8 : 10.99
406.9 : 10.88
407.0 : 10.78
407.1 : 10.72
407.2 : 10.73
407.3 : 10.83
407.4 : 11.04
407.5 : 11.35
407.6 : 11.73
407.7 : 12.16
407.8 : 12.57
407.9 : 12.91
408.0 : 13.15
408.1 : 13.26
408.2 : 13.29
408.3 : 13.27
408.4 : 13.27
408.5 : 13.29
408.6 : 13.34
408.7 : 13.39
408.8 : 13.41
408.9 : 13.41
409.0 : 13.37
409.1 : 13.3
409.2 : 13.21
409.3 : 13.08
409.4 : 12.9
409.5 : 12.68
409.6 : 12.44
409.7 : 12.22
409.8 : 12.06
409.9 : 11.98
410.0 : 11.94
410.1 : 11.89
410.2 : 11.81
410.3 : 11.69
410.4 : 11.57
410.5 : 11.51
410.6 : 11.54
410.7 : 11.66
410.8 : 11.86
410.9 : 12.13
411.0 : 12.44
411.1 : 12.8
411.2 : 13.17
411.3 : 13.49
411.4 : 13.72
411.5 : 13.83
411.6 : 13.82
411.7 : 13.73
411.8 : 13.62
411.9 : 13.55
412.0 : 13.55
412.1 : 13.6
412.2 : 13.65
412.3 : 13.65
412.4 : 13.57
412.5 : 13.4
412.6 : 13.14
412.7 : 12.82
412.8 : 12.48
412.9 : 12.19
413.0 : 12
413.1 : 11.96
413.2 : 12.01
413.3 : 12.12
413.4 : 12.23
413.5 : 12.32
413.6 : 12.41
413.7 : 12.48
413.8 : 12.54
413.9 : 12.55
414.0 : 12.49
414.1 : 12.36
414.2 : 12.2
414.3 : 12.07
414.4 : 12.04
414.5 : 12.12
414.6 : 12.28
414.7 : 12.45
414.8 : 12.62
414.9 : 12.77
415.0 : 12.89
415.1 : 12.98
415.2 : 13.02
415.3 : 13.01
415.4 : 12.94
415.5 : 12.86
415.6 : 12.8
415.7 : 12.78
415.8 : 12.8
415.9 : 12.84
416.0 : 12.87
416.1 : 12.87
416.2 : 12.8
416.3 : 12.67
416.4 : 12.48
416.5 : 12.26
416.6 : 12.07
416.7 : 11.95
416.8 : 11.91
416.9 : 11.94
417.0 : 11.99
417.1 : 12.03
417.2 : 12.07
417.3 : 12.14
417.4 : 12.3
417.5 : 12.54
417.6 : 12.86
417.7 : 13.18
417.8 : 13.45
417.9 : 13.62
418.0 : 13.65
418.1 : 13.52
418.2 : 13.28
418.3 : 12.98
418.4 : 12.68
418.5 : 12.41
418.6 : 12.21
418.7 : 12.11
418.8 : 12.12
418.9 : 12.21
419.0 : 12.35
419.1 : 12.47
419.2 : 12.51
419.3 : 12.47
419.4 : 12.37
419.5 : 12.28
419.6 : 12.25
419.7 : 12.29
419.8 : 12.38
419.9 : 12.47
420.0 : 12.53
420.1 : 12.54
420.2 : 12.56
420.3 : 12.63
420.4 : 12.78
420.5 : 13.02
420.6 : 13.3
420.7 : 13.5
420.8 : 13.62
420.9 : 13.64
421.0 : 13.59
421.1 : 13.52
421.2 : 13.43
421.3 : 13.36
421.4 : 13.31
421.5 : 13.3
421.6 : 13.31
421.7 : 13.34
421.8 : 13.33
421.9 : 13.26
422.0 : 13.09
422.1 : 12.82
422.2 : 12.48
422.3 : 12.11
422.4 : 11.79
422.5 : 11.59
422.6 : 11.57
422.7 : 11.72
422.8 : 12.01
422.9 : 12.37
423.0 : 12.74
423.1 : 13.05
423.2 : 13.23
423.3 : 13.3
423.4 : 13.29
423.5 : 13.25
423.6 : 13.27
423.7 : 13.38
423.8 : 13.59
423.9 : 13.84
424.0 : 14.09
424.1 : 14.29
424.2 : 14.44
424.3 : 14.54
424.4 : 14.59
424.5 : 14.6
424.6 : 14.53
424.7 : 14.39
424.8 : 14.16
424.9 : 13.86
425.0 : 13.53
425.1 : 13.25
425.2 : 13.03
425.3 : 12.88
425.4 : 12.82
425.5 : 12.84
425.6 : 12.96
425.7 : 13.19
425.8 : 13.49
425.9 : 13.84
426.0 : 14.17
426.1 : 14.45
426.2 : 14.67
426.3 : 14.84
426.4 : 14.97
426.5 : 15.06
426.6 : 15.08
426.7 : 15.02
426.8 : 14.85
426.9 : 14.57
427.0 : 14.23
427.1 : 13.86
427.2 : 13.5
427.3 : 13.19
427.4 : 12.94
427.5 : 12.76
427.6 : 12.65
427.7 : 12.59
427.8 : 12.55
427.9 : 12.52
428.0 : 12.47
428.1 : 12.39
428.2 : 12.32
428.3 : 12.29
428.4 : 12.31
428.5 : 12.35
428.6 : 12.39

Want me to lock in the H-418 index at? 418.6 nm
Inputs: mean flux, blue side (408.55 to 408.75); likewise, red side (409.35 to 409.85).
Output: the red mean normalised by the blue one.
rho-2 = 0.93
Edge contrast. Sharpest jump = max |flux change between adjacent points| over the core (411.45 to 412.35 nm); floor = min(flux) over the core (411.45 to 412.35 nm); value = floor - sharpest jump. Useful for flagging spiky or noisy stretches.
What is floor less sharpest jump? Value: 13.4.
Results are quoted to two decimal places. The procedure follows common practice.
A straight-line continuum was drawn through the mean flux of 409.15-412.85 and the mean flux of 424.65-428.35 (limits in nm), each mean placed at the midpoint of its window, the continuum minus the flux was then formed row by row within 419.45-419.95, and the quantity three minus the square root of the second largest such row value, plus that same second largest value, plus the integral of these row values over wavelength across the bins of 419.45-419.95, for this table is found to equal 3.41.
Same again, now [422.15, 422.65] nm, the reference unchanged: 4.17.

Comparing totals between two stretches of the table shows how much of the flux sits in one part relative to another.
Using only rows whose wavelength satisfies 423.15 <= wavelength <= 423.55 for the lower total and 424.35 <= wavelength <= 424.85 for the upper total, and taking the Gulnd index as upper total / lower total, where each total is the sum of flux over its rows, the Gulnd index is 1.4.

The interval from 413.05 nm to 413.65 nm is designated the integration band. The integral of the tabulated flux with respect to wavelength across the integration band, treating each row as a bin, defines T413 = 7.3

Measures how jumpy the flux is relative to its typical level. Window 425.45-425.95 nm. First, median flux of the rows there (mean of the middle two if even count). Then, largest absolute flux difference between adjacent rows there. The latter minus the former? -12.84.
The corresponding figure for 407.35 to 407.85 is -11.30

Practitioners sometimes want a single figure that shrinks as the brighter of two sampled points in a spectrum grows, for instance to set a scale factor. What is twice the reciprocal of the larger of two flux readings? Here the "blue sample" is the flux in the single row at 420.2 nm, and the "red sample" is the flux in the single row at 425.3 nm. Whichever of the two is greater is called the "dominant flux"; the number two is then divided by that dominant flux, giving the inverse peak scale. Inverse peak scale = 0.155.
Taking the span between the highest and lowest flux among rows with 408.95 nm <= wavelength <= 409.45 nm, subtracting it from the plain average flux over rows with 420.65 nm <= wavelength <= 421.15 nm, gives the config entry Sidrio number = 13.1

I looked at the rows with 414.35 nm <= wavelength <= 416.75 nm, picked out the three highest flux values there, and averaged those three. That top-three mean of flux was 13.0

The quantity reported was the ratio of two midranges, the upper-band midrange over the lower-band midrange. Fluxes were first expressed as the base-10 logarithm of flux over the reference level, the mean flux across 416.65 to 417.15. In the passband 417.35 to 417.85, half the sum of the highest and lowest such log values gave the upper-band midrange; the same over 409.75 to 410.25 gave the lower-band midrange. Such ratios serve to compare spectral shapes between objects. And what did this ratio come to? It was -29.2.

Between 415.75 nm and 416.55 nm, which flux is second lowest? 12.48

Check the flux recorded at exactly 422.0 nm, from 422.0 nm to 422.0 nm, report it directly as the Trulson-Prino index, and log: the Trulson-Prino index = 13.09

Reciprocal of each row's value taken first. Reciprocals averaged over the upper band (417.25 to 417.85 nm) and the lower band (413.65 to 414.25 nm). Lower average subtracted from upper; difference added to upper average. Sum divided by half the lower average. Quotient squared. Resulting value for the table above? 3.6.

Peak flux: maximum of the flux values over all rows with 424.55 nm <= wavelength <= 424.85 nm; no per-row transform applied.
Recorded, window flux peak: 14.53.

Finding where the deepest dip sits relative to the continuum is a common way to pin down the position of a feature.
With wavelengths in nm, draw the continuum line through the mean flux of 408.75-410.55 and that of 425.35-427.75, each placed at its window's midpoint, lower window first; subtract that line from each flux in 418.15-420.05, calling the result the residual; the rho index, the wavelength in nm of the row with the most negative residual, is 418.7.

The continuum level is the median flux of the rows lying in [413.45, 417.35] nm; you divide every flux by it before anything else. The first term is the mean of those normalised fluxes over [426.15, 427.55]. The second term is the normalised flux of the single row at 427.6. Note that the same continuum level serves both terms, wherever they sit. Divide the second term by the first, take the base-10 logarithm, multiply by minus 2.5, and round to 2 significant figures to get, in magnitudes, 0.13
